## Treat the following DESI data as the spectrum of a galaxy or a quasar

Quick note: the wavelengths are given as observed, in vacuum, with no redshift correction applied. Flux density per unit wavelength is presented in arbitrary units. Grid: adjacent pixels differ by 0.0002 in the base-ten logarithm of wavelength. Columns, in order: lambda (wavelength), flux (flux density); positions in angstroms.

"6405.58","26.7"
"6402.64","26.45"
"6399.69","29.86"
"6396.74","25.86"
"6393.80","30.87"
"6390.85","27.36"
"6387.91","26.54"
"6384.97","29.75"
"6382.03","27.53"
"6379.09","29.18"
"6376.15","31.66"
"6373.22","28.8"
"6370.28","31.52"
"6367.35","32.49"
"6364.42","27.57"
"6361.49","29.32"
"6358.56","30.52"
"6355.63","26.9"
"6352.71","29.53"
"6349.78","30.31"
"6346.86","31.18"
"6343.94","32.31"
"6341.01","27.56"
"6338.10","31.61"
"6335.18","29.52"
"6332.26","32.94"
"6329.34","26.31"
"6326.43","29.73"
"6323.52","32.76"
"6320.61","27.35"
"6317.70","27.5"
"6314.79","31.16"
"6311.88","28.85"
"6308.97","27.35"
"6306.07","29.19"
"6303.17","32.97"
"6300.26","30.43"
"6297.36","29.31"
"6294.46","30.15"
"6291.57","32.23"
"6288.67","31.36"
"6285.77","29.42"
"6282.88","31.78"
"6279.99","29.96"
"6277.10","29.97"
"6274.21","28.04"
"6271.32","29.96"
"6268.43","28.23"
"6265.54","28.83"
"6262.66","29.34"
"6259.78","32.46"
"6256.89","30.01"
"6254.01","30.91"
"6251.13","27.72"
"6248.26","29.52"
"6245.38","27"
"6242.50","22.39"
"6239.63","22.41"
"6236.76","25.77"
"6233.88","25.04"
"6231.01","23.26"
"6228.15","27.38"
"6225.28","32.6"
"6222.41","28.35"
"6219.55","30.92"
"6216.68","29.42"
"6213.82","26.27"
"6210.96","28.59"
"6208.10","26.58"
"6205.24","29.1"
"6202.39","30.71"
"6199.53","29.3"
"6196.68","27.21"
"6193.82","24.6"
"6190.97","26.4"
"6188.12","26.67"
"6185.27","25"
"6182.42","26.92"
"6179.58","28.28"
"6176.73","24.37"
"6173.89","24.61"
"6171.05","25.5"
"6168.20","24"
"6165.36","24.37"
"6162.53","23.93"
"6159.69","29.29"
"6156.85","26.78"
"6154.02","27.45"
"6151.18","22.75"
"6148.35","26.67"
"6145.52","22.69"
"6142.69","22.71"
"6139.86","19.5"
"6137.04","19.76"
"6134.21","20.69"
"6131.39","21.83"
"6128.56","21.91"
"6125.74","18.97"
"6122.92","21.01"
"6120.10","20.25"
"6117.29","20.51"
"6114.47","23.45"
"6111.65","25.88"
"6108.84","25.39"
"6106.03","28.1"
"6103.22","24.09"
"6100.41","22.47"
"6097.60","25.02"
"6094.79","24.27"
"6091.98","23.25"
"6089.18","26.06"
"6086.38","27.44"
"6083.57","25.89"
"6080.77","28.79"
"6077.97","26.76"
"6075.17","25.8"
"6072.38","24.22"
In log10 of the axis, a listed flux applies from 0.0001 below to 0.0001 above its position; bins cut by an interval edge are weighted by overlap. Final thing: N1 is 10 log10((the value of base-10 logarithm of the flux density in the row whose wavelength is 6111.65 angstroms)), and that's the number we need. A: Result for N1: 1.50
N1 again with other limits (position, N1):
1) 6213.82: 1.52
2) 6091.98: 1.36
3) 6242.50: 1.30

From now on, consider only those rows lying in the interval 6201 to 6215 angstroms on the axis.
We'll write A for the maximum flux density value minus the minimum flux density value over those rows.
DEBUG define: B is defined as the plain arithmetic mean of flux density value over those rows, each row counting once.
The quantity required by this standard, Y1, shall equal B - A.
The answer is 24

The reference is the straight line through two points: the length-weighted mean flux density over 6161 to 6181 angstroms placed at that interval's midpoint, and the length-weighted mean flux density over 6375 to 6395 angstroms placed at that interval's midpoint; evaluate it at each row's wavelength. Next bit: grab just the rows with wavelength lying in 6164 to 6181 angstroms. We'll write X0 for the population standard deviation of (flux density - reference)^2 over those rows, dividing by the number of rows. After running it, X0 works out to 3.4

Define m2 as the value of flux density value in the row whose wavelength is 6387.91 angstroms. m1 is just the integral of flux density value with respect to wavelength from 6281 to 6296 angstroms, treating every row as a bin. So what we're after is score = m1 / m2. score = 17.5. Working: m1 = 464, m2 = 26.54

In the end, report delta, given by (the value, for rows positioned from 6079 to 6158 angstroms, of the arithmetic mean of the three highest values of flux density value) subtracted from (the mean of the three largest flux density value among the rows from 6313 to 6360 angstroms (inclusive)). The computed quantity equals 4.6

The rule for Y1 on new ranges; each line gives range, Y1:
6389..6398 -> 23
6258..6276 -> 25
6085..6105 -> 20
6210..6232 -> 19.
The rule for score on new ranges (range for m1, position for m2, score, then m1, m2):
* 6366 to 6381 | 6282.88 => 14.5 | 459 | 31.78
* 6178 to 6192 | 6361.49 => 12.7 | 373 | 29.32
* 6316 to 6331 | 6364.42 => 15.7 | 432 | 27.57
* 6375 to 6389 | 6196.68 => 14.9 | 405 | 27.21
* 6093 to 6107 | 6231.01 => 14.8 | 345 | 23.26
